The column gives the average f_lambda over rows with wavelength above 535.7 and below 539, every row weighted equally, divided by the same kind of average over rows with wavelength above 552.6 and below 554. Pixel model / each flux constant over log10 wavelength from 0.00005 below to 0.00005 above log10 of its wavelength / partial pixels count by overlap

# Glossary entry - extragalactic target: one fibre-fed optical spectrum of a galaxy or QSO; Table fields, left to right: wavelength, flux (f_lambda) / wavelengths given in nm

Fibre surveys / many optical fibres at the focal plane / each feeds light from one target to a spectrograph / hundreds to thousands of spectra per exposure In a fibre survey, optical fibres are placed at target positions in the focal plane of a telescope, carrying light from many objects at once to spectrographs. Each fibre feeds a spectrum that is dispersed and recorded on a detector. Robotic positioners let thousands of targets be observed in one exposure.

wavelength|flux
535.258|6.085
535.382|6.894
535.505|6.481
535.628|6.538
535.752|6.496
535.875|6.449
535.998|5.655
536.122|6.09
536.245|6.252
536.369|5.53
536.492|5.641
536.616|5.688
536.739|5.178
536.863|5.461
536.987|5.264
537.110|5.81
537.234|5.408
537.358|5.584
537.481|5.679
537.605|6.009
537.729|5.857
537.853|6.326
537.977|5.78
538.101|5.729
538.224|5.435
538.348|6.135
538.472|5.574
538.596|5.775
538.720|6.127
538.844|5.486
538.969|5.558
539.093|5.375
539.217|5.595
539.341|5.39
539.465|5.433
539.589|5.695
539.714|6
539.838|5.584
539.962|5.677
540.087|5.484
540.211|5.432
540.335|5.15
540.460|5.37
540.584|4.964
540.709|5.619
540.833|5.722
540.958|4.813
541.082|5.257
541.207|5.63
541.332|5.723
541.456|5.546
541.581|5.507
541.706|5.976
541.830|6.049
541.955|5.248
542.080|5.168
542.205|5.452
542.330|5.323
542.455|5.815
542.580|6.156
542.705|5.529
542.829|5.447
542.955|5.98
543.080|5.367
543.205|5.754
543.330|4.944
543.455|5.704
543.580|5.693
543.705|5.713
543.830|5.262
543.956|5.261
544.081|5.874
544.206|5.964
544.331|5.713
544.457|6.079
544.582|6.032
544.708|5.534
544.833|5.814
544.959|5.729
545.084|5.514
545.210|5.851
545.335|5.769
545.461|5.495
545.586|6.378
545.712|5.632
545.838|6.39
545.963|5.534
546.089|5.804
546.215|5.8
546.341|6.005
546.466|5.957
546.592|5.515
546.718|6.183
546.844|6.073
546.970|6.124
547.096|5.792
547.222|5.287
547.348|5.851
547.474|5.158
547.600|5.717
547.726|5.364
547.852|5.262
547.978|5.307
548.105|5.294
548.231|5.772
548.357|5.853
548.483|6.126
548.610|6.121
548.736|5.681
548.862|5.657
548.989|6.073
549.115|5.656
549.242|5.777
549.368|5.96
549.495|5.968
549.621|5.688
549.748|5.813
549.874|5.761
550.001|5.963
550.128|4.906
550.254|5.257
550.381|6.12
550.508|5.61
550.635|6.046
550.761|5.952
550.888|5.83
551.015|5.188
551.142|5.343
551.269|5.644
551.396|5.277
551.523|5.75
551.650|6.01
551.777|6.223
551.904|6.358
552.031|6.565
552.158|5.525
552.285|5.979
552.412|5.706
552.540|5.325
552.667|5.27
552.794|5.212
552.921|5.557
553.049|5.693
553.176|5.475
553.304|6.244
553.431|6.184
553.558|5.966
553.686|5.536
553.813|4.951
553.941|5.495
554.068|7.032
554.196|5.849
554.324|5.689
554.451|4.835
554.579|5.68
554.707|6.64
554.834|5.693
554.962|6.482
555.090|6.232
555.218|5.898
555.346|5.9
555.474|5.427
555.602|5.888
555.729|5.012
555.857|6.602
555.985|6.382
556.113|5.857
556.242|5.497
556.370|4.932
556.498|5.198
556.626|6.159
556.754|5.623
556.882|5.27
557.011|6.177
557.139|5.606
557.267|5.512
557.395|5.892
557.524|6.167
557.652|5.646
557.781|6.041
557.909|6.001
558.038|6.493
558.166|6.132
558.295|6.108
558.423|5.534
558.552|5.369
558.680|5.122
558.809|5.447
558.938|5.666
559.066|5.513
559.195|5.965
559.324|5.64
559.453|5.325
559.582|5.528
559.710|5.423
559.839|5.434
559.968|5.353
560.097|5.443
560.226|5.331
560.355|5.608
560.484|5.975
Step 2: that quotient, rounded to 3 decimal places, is 1.032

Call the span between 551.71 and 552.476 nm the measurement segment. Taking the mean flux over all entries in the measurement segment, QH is 6.06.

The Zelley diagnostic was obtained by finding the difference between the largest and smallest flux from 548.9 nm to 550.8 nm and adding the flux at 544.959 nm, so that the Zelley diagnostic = 6.9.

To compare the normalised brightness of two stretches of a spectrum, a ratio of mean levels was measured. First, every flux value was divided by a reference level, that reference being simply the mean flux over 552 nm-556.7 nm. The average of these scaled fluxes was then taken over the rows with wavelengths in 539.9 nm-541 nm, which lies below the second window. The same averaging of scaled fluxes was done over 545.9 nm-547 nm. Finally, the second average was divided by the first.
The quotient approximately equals 1.10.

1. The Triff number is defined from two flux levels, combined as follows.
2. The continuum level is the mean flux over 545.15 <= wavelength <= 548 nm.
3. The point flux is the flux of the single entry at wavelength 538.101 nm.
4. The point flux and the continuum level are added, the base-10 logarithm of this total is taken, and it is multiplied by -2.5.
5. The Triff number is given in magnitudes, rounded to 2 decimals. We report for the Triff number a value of -2.65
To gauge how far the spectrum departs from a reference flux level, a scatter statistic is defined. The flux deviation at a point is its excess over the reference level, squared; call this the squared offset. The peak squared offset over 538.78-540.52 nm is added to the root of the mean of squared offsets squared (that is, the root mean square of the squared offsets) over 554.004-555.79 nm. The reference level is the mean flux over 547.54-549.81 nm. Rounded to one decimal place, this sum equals 0.9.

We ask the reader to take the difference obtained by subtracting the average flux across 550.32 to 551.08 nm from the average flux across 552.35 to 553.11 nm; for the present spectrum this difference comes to -0.33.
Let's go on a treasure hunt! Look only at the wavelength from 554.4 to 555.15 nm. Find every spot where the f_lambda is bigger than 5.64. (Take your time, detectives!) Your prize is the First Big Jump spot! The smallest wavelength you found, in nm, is 554.579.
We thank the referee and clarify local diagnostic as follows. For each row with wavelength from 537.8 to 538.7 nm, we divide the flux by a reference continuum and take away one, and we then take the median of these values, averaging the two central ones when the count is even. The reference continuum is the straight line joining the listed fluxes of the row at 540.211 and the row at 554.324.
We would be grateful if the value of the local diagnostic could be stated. 0.069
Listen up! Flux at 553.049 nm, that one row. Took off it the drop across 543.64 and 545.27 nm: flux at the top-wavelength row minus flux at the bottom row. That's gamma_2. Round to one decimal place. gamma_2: 5.6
